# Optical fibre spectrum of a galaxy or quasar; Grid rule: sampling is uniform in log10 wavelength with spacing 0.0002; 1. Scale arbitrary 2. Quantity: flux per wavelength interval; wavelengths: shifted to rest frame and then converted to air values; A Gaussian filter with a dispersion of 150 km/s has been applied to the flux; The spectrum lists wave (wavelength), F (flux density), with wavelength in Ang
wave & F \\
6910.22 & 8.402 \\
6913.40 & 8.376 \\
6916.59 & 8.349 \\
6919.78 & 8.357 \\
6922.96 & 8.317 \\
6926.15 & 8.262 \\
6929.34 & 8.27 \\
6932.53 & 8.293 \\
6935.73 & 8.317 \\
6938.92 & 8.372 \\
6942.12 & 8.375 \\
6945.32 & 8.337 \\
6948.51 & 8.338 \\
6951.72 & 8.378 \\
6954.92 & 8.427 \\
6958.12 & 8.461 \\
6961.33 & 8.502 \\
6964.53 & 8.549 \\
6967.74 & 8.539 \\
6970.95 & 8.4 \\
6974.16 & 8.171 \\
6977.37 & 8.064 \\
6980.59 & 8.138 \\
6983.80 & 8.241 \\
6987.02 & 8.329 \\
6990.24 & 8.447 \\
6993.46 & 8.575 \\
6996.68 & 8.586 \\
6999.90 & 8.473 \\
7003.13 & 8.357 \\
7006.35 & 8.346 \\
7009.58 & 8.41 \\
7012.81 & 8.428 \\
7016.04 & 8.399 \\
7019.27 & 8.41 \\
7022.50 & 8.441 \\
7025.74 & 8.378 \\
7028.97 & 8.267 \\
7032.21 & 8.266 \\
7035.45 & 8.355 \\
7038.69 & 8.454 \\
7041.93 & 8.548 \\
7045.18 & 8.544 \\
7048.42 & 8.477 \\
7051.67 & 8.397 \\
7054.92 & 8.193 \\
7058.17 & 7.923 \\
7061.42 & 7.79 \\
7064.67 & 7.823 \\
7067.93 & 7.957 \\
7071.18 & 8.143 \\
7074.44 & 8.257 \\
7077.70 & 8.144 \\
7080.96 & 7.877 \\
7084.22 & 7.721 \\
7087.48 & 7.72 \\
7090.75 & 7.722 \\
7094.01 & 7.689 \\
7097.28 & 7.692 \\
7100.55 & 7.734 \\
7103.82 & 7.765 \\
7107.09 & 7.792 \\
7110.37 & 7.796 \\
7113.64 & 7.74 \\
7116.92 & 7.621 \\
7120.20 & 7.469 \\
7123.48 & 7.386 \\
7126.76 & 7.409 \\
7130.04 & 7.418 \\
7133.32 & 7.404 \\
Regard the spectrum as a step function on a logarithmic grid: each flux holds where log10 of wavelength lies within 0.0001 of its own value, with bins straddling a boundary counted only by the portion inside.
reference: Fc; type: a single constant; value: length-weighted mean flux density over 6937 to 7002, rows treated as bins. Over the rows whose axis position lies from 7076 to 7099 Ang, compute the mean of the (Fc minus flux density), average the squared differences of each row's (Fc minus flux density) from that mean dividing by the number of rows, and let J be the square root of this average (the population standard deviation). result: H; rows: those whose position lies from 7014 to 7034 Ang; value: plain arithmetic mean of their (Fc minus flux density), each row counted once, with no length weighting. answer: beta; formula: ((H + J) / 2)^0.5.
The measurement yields 0.3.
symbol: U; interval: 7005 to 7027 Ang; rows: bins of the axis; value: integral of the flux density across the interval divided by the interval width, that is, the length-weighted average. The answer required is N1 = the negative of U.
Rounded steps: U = 8.40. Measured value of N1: -8.40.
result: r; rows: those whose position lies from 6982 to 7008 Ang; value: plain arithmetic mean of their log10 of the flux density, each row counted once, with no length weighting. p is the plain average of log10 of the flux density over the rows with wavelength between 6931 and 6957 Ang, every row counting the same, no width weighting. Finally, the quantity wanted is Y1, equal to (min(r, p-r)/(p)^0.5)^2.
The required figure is 0.0000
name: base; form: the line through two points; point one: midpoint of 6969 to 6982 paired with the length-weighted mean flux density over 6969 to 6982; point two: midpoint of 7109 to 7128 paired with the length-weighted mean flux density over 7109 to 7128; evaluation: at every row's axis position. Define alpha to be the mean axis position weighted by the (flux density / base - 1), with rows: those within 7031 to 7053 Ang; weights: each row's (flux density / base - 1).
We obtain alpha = 7042.9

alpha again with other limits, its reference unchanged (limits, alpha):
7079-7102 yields 7089.6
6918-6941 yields 6927.0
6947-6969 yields 6961.8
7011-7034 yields 7022.1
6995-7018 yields 7006.1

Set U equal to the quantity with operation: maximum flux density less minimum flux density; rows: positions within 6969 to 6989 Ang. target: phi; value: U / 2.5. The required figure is 0.13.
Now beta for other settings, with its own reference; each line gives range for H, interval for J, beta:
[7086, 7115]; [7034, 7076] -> 0.7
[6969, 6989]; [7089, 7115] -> 0.3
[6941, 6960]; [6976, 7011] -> 0.3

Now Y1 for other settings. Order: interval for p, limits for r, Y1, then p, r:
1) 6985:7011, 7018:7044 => 0.0000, 0.926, 0.924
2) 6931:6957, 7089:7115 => 0.0012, 0.922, 0.889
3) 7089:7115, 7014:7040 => 0.0013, 0.889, 0.923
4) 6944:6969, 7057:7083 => 0.0006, 0.926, 0.902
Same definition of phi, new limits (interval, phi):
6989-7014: 0.10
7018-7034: 0.07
